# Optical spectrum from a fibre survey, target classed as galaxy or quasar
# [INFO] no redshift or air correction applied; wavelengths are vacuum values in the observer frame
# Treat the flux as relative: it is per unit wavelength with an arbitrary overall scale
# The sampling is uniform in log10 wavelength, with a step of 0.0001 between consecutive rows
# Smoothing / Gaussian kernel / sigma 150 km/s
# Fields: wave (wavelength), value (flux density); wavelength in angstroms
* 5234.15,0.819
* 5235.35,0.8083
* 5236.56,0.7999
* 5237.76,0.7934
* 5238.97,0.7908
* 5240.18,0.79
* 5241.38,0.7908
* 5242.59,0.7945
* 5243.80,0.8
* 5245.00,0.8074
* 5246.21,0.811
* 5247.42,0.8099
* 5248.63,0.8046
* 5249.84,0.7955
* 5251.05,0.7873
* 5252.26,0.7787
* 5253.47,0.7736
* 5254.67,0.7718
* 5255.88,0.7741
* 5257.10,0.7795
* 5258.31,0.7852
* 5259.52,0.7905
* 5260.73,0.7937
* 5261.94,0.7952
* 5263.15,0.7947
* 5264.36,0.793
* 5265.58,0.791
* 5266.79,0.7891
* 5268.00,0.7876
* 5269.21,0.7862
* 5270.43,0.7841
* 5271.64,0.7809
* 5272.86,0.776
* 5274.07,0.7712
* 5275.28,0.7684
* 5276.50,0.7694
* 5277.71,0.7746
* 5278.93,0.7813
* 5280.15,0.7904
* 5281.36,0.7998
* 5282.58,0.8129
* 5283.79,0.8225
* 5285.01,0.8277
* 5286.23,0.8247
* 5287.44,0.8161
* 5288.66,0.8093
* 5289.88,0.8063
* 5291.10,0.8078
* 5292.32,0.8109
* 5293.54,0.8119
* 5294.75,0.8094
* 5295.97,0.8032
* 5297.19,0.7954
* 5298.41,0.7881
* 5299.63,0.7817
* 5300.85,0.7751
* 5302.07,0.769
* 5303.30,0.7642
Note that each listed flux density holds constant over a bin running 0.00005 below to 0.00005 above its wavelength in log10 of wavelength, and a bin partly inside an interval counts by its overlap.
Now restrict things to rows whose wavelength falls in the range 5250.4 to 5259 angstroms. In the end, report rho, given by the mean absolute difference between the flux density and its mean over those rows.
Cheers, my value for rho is 0.0047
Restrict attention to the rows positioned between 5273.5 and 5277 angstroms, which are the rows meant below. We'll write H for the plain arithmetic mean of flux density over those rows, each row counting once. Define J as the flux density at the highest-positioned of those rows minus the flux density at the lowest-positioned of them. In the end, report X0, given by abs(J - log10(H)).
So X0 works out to 0.112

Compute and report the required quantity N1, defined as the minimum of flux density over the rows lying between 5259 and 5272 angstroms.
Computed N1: 0.7809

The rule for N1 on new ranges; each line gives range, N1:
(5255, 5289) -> 0.7684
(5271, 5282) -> 0.7684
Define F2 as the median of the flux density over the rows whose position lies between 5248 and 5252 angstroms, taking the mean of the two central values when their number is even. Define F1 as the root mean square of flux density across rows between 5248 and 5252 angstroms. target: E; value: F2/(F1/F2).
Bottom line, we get 0.80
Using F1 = 0.796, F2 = 0.80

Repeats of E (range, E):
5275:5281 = 0.77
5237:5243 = 0.79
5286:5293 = 0.81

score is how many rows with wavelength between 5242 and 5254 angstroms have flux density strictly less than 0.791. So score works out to 3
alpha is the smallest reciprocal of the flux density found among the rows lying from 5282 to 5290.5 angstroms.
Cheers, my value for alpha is 1.21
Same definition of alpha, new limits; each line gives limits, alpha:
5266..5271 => 1.27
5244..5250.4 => 1.23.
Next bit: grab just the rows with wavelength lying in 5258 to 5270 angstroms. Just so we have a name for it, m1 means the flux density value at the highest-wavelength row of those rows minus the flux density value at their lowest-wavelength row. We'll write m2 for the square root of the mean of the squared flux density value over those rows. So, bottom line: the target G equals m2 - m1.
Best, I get 0.790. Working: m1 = 0.0010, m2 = 0.791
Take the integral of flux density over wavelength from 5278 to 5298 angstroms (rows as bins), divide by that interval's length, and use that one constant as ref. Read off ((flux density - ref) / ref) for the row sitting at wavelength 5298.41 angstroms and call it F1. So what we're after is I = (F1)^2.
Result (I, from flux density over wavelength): 0.0006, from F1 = -0.02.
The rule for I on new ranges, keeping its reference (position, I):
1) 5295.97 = 0.0000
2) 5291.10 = 0.0000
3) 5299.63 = 0.0010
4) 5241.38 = 0.0004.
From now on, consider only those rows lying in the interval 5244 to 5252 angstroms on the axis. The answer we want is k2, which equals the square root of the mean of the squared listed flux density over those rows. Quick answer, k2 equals 0.803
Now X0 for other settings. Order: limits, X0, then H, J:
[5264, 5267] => 0.098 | 0.791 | -0.0039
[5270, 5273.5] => 0.100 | 0.780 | -0.0081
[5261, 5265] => 0.098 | 0.794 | -0.0022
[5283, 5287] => 0.086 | 0.825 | 0.0022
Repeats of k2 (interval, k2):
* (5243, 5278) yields 0.787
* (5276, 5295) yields 0.805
